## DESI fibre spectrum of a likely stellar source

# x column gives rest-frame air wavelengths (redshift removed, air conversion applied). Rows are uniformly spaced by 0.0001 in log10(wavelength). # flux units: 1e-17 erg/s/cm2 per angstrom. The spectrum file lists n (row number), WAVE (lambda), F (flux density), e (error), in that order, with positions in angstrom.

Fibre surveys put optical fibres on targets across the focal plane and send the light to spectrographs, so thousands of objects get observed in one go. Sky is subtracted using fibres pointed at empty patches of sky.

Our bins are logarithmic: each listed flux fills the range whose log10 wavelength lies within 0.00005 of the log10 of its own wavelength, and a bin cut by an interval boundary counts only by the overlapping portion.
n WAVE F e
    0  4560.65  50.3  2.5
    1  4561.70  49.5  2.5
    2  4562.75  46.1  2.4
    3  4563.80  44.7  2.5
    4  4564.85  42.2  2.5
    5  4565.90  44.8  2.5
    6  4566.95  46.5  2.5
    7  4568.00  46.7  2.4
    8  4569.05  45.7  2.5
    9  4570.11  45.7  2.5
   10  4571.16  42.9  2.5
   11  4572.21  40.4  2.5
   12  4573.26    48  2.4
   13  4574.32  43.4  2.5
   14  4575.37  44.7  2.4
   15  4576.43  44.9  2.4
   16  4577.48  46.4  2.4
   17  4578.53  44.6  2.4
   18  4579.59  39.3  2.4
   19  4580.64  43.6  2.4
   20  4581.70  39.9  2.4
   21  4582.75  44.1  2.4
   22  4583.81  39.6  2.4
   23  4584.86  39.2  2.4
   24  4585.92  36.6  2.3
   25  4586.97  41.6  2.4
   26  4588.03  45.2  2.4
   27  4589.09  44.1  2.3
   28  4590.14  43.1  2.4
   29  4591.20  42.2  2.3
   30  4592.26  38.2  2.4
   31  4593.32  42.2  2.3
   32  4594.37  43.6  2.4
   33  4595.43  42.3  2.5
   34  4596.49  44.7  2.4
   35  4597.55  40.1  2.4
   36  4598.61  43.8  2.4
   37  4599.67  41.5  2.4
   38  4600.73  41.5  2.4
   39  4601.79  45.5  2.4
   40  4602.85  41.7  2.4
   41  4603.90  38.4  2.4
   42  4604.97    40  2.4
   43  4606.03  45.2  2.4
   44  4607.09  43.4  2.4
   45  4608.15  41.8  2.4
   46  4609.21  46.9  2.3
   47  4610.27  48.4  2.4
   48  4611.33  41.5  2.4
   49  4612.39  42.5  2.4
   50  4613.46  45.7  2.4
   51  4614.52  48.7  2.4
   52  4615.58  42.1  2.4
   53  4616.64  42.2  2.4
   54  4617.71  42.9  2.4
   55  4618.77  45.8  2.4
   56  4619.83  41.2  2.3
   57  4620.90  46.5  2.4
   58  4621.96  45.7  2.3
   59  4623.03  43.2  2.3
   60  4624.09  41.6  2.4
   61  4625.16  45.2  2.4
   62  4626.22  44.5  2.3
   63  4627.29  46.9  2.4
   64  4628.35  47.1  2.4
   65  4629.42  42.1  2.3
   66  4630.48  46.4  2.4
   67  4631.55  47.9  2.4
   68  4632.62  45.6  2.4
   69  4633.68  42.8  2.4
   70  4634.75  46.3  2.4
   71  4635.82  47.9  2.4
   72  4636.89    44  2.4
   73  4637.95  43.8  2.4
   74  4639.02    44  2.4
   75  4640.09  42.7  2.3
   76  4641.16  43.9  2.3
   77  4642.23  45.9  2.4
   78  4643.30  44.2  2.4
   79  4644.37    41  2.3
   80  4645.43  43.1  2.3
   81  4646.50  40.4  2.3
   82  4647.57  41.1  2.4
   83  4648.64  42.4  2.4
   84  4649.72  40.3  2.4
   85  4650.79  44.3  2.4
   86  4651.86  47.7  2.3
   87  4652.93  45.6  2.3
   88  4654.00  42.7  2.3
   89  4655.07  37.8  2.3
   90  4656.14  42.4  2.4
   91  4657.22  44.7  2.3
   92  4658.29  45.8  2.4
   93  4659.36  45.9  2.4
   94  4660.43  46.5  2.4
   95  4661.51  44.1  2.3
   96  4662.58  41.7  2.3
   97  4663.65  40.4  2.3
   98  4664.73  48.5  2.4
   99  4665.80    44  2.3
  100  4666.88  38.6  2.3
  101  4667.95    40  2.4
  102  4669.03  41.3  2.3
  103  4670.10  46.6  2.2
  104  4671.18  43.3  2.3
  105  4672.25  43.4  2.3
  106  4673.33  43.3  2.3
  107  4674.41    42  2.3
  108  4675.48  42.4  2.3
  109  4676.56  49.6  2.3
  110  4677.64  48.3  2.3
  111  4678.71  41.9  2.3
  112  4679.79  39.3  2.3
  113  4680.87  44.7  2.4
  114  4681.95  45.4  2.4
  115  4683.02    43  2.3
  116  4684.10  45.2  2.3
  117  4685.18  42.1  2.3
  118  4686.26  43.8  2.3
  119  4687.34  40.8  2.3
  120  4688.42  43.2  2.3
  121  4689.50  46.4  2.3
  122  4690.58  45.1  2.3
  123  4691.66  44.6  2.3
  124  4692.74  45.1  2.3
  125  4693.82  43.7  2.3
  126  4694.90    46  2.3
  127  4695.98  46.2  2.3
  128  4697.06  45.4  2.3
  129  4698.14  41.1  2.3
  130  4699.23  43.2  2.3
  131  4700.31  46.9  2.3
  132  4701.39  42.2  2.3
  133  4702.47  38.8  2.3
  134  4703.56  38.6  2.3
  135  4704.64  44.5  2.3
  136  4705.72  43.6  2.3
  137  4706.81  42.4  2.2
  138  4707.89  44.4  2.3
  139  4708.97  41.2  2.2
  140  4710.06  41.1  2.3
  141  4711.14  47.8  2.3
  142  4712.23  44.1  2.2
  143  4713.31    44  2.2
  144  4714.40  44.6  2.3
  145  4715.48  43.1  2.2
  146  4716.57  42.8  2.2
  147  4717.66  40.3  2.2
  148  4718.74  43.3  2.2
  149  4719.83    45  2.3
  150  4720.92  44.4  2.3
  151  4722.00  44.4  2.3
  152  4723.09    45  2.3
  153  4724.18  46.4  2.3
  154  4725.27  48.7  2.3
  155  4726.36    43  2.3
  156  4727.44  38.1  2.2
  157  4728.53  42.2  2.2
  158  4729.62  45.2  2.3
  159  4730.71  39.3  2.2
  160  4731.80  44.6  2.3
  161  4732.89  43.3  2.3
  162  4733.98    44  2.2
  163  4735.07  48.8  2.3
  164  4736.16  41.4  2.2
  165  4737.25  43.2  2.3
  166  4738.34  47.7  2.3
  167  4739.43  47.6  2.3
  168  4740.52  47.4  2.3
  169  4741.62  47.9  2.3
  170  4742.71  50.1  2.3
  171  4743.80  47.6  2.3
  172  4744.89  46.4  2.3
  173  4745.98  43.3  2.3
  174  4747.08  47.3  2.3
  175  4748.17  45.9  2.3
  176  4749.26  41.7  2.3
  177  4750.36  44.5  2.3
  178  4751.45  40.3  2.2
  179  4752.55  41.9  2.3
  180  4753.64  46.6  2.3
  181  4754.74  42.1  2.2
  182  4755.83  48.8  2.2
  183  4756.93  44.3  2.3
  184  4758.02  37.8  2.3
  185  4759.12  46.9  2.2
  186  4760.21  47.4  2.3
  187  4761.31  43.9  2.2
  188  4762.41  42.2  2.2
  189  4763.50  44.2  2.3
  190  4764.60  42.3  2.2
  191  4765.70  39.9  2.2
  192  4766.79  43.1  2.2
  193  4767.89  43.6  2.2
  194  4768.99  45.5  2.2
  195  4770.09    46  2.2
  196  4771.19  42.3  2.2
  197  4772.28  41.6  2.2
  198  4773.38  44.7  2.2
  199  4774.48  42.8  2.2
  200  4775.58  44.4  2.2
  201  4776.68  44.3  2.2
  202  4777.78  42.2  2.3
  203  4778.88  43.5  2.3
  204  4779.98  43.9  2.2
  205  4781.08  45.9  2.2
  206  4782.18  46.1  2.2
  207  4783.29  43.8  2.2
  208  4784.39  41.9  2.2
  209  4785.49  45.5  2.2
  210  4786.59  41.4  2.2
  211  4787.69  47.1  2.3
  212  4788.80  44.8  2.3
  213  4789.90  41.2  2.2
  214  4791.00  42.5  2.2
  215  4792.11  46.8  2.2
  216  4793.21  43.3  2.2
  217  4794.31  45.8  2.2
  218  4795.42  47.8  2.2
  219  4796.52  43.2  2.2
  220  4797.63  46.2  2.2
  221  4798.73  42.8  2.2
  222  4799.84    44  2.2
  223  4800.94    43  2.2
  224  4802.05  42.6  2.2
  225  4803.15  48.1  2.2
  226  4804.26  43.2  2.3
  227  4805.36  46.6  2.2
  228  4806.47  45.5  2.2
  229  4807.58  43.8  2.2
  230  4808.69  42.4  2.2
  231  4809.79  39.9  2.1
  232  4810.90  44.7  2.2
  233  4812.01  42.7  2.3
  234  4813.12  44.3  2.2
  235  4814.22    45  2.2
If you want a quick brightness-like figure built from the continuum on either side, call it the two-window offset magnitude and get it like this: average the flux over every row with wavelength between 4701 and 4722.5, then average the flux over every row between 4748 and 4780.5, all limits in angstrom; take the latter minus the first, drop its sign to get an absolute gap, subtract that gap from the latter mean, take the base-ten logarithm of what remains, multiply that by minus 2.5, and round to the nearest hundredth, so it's -4.08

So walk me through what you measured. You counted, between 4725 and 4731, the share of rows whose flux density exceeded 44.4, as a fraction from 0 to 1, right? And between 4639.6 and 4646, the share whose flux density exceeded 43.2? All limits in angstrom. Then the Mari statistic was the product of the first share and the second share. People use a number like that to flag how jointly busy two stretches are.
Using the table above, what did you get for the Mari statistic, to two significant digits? 0.17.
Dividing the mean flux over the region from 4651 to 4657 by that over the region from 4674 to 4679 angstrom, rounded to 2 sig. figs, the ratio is 0.96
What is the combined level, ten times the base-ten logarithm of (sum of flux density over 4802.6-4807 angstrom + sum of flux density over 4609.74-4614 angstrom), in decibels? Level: 25.6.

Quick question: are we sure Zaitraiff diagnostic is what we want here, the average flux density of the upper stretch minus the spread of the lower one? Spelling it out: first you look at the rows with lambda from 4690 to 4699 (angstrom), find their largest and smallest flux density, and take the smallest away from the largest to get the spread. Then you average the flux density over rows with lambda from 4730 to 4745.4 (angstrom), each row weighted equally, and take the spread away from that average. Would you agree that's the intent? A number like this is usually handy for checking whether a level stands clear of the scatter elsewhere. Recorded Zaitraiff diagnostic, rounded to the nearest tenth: 40.6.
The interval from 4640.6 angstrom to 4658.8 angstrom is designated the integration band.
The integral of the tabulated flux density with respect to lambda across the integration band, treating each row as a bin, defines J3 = 785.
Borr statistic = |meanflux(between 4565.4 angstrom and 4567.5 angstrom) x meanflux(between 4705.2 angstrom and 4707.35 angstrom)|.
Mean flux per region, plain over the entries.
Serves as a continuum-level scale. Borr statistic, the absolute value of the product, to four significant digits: 1963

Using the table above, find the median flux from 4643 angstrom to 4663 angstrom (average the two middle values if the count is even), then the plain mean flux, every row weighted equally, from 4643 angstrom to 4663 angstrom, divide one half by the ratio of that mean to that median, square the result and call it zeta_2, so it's 0.248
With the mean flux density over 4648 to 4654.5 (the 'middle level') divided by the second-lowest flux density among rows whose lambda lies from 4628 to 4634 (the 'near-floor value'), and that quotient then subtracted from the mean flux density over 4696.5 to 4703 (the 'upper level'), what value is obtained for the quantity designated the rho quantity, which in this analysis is 41.9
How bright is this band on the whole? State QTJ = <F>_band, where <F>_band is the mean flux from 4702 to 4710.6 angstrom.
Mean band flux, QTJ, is 41.8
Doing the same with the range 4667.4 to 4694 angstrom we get 43.8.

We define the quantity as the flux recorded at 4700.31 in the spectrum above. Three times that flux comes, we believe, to 141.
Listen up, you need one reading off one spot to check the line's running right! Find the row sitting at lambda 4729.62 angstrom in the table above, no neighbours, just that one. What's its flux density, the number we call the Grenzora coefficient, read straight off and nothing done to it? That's 45.2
